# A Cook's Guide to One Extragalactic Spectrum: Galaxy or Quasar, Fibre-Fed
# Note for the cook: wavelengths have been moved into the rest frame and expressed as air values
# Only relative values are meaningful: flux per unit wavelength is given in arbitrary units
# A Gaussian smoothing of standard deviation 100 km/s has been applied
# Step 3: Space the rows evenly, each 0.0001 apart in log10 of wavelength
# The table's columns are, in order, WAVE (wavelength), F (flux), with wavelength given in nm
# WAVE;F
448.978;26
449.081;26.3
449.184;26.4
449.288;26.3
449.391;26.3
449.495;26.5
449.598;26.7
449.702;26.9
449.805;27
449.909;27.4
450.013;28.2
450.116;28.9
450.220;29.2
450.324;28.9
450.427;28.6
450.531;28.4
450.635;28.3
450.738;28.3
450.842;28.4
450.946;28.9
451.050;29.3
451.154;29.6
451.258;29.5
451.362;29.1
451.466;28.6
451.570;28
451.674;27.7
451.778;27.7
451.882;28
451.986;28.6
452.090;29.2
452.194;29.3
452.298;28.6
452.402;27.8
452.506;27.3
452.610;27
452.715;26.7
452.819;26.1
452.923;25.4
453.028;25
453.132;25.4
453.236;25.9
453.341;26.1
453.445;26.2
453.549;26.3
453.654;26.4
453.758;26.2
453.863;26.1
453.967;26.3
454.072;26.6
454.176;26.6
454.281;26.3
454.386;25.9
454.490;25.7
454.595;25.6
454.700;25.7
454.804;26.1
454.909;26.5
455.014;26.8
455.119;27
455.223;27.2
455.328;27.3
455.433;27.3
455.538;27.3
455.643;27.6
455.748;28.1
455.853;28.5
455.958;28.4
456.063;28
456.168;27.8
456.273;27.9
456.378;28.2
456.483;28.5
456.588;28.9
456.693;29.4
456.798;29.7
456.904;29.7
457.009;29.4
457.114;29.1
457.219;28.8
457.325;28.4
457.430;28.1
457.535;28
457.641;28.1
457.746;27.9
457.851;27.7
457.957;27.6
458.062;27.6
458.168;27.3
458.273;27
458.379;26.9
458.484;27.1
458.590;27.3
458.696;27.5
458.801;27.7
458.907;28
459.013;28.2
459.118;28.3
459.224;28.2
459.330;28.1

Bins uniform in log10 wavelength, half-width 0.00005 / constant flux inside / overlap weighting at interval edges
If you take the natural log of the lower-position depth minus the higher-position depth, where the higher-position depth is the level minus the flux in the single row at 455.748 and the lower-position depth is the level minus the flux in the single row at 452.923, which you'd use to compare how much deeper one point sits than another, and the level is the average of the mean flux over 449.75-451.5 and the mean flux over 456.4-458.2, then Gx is 1.0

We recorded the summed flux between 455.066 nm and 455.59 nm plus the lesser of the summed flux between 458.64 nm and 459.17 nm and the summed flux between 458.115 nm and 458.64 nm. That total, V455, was 272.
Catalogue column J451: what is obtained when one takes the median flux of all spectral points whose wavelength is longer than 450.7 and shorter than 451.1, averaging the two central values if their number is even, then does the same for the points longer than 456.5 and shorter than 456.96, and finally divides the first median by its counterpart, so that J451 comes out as 0.97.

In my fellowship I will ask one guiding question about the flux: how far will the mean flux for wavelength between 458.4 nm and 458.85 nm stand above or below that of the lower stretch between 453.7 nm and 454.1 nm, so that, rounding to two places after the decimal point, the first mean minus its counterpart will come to 1.10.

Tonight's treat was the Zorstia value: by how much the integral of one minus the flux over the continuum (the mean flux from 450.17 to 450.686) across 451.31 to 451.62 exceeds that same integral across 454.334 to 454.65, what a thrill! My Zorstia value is -0.03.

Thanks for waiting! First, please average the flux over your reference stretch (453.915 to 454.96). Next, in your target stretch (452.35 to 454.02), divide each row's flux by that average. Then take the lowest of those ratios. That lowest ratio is 0.96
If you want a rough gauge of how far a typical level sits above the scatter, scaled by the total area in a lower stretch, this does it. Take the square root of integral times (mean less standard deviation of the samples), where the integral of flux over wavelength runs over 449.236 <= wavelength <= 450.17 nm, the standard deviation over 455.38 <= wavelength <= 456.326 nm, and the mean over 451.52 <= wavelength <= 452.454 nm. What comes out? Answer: 26.6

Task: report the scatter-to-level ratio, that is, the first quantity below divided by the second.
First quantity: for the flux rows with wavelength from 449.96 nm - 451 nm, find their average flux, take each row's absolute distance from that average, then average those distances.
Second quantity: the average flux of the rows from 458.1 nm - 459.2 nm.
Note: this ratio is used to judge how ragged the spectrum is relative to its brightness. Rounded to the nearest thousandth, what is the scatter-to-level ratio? 0.011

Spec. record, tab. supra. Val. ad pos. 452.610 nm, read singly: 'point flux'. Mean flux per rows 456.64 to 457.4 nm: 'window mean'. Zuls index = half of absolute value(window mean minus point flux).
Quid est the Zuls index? 1.1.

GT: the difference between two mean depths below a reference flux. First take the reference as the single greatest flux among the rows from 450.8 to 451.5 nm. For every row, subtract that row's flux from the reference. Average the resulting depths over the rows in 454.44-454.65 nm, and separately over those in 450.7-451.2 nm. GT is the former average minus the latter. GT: 3.2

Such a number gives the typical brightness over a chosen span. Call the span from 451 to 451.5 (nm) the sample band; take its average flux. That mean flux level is 29.2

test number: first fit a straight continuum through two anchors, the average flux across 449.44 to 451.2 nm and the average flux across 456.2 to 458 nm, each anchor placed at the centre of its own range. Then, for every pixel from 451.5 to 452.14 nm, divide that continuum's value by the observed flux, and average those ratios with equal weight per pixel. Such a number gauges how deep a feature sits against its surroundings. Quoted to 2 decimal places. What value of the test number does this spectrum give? 1.00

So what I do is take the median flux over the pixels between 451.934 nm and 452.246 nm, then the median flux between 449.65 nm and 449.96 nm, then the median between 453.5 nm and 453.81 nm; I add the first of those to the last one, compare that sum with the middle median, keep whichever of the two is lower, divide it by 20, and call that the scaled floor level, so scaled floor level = 1.35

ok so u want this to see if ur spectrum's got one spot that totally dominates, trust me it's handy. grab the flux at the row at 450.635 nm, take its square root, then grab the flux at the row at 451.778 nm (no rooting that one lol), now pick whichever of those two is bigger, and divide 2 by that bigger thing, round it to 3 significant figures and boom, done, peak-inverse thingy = 0.0722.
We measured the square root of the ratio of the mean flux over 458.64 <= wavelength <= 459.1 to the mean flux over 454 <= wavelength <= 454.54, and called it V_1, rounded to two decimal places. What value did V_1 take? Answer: 1.03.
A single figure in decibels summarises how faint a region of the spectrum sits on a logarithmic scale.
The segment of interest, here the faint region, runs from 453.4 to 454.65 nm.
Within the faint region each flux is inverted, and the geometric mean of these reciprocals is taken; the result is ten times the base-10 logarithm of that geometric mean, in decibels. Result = -14.2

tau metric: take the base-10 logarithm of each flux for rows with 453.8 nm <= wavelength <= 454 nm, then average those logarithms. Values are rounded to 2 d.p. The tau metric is 1.42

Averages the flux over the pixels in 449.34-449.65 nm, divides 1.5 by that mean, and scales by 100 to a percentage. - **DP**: 5.66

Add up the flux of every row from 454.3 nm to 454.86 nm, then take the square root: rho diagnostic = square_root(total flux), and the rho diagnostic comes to 11.4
